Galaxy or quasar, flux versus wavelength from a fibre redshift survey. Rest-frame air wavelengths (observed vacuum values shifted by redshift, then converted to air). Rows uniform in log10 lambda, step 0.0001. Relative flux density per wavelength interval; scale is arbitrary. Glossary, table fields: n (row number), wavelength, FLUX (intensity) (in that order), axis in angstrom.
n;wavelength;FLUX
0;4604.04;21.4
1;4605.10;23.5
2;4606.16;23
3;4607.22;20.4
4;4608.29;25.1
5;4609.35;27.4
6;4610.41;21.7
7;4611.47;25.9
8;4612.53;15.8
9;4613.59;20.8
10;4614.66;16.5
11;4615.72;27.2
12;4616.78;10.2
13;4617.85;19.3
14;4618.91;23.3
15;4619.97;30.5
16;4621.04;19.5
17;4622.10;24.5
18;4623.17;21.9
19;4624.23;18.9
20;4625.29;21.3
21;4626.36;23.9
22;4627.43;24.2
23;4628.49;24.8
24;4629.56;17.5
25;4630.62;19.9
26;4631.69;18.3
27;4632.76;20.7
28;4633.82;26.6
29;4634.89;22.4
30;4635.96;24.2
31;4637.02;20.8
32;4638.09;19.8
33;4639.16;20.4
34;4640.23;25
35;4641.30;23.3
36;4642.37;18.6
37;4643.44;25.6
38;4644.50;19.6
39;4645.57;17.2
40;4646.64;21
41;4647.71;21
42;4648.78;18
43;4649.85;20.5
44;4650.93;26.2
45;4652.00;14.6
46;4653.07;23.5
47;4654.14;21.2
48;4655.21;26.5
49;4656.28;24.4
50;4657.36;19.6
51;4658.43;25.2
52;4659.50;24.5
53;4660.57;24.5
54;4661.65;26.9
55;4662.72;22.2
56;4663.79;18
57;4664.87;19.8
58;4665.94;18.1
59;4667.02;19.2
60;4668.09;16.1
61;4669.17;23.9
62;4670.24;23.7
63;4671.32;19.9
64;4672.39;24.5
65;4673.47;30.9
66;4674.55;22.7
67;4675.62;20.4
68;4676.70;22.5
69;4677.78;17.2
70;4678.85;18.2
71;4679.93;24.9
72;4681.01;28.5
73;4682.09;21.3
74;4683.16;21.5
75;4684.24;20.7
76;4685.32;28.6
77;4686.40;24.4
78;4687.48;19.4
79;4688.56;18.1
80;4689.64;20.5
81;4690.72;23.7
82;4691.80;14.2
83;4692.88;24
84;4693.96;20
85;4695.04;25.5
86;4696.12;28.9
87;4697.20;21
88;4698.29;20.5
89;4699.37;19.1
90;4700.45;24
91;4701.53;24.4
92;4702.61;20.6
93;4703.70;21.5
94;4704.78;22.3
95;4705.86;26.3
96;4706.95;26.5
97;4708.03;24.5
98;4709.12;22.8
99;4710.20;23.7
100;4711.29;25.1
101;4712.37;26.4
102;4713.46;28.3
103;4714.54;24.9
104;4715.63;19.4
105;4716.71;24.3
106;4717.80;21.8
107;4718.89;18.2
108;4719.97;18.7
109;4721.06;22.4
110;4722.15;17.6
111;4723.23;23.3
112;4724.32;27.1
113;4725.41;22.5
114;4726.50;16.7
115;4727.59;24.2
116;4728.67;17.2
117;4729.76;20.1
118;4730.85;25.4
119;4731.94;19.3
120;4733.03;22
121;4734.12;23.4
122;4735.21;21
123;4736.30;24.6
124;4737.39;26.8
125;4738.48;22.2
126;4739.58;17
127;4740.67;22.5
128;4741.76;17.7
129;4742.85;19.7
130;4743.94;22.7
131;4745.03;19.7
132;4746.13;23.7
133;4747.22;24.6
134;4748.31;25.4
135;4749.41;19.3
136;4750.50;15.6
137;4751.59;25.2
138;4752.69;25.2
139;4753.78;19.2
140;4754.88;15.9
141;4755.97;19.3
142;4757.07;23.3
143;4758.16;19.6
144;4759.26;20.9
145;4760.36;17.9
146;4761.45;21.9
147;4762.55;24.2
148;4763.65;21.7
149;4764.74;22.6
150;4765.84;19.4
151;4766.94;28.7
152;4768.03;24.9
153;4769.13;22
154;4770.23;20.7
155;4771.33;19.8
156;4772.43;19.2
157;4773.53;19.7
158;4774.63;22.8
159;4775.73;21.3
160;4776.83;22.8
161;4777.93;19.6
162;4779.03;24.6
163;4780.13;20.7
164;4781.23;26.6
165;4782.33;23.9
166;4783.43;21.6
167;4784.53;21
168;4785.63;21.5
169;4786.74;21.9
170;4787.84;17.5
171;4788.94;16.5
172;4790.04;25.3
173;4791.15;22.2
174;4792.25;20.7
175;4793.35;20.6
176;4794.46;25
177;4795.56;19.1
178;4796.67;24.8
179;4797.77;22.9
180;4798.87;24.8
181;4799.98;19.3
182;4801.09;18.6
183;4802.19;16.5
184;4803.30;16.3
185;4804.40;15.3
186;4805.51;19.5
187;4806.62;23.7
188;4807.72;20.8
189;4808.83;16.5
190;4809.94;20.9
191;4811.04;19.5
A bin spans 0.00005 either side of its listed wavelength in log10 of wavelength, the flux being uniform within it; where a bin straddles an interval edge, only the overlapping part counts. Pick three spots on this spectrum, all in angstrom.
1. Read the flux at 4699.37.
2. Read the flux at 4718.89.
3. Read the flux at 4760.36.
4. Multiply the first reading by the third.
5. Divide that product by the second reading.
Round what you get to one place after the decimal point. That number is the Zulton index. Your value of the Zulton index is 18.8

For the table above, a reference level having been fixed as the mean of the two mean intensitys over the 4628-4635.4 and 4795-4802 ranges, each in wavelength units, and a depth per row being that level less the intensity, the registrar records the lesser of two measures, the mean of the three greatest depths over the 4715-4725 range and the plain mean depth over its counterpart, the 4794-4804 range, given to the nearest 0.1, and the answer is 0.7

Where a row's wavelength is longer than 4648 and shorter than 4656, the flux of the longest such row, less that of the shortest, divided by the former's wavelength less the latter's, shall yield 1.3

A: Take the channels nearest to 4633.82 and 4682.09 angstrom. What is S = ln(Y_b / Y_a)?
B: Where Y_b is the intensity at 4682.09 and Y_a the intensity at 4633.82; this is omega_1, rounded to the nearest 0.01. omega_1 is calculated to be -0.22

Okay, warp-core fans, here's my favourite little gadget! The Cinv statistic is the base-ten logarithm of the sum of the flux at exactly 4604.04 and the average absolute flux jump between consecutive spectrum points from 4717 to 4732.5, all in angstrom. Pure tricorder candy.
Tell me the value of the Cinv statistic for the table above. 1.42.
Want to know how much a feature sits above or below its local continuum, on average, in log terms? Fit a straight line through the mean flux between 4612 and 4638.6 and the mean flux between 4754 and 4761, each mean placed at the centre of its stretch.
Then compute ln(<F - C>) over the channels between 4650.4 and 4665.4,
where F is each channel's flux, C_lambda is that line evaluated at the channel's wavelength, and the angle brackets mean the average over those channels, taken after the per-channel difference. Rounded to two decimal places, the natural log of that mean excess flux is 0.58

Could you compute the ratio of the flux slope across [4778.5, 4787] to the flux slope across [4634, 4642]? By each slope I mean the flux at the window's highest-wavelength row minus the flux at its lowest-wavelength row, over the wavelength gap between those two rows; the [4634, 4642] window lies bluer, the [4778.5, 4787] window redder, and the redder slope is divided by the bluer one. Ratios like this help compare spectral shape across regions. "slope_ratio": -2.5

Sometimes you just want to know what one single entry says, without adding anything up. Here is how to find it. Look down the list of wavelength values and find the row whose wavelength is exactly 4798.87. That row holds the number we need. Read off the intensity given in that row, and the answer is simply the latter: 24.8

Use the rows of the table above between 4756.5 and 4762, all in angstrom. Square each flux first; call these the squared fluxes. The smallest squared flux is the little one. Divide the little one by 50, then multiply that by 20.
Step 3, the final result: 128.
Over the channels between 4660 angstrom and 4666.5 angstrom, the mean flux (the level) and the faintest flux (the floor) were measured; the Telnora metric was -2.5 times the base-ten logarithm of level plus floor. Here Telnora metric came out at -3.99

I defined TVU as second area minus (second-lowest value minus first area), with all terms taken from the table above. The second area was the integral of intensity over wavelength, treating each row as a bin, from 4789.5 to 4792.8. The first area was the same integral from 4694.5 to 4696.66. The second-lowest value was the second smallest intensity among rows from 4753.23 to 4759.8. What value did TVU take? 115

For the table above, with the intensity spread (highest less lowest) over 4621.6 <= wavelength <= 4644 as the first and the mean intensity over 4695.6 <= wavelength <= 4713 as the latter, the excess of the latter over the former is 14.5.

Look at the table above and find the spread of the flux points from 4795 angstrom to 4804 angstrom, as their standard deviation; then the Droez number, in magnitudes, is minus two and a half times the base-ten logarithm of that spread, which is -1.3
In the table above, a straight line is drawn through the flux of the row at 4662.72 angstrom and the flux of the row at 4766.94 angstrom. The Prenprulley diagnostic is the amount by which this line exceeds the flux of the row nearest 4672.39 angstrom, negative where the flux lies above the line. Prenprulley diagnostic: -2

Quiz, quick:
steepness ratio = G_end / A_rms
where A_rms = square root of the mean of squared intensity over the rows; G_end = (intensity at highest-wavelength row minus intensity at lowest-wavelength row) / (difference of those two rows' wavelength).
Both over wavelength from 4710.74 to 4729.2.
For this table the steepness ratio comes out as -0.020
